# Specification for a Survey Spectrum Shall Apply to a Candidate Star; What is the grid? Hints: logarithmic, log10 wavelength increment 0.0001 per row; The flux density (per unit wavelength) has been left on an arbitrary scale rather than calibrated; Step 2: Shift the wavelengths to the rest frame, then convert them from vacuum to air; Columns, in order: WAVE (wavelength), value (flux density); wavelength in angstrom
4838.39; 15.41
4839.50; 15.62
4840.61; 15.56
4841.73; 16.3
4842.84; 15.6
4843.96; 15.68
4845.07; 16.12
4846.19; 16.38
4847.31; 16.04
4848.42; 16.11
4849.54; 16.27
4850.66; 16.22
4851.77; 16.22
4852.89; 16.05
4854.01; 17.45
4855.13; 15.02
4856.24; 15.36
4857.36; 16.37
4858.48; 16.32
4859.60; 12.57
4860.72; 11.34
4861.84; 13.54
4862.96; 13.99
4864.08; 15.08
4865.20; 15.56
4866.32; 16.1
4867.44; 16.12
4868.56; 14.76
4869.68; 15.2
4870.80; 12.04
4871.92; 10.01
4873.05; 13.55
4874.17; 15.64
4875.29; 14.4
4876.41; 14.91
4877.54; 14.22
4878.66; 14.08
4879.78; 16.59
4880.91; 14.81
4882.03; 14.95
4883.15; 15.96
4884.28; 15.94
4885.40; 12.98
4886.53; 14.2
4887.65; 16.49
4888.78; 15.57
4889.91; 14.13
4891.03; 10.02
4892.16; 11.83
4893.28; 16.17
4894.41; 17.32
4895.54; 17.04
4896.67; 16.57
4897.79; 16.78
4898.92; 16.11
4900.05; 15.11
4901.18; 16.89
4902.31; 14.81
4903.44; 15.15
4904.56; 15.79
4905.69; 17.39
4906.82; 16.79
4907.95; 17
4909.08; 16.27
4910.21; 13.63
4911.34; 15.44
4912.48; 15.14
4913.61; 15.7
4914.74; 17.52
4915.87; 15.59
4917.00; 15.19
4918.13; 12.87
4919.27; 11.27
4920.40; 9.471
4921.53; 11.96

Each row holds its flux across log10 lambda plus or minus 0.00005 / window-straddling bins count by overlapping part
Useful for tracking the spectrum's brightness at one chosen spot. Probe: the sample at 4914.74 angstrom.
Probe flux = 17.52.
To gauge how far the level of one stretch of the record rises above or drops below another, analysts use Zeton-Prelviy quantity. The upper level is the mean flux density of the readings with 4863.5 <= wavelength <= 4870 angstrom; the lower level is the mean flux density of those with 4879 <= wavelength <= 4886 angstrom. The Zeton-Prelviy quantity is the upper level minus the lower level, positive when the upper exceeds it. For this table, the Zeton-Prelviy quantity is 0.3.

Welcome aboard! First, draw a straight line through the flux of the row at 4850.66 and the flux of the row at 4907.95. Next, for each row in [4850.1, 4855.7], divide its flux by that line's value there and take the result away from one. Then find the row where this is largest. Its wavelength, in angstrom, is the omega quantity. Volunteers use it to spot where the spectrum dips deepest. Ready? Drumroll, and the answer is 4855.13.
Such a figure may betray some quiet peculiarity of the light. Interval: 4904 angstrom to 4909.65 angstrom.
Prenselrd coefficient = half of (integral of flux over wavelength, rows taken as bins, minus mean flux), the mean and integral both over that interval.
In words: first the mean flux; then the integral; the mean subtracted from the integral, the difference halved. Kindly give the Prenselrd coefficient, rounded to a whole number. 39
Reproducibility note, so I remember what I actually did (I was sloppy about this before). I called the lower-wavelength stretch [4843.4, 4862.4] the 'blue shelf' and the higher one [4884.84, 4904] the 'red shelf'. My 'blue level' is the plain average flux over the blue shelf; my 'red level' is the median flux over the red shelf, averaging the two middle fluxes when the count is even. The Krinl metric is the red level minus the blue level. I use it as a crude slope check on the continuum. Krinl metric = 0.10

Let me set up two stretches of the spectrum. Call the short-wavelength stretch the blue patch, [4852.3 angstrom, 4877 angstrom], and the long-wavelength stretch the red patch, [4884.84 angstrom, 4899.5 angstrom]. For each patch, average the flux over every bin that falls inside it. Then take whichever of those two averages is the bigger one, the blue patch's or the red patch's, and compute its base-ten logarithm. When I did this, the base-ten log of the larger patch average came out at 1.18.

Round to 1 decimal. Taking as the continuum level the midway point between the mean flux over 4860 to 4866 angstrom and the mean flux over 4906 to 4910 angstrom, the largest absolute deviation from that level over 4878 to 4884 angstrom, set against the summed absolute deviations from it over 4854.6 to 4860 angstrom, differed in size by 3.9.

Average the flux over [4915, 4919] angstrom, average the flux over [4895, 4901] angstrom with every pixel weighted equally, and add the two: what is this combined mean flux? 30.9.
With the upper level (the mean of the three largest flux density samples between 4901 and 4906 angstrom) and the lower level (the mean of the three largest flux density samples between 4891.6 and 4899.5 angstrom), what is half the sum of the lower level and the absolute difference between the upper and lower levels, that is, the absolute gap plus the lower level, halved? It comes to 8.70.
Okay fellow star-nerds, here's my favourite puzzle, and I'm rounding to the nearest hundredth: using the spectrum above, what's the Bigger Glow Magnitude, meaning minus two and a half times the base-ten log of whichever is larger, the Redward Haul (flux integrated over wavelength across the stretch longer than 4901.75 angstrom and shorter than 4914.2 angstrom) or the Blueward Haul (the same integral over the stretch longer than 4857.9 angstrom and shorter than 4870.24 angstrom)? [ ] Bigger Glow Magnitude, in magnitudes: -5.73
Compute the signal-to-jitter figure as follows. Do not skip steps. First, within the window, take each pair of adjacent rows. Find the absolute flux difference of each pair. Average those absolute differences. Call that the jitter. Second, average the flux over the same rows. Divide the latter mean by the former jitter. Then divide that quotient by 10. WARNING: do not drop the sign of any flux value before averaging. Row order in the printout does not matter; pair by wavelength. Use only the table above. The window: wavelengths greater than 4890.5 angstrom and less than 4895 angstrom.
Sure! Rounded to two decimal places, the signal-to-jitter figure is 0.57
